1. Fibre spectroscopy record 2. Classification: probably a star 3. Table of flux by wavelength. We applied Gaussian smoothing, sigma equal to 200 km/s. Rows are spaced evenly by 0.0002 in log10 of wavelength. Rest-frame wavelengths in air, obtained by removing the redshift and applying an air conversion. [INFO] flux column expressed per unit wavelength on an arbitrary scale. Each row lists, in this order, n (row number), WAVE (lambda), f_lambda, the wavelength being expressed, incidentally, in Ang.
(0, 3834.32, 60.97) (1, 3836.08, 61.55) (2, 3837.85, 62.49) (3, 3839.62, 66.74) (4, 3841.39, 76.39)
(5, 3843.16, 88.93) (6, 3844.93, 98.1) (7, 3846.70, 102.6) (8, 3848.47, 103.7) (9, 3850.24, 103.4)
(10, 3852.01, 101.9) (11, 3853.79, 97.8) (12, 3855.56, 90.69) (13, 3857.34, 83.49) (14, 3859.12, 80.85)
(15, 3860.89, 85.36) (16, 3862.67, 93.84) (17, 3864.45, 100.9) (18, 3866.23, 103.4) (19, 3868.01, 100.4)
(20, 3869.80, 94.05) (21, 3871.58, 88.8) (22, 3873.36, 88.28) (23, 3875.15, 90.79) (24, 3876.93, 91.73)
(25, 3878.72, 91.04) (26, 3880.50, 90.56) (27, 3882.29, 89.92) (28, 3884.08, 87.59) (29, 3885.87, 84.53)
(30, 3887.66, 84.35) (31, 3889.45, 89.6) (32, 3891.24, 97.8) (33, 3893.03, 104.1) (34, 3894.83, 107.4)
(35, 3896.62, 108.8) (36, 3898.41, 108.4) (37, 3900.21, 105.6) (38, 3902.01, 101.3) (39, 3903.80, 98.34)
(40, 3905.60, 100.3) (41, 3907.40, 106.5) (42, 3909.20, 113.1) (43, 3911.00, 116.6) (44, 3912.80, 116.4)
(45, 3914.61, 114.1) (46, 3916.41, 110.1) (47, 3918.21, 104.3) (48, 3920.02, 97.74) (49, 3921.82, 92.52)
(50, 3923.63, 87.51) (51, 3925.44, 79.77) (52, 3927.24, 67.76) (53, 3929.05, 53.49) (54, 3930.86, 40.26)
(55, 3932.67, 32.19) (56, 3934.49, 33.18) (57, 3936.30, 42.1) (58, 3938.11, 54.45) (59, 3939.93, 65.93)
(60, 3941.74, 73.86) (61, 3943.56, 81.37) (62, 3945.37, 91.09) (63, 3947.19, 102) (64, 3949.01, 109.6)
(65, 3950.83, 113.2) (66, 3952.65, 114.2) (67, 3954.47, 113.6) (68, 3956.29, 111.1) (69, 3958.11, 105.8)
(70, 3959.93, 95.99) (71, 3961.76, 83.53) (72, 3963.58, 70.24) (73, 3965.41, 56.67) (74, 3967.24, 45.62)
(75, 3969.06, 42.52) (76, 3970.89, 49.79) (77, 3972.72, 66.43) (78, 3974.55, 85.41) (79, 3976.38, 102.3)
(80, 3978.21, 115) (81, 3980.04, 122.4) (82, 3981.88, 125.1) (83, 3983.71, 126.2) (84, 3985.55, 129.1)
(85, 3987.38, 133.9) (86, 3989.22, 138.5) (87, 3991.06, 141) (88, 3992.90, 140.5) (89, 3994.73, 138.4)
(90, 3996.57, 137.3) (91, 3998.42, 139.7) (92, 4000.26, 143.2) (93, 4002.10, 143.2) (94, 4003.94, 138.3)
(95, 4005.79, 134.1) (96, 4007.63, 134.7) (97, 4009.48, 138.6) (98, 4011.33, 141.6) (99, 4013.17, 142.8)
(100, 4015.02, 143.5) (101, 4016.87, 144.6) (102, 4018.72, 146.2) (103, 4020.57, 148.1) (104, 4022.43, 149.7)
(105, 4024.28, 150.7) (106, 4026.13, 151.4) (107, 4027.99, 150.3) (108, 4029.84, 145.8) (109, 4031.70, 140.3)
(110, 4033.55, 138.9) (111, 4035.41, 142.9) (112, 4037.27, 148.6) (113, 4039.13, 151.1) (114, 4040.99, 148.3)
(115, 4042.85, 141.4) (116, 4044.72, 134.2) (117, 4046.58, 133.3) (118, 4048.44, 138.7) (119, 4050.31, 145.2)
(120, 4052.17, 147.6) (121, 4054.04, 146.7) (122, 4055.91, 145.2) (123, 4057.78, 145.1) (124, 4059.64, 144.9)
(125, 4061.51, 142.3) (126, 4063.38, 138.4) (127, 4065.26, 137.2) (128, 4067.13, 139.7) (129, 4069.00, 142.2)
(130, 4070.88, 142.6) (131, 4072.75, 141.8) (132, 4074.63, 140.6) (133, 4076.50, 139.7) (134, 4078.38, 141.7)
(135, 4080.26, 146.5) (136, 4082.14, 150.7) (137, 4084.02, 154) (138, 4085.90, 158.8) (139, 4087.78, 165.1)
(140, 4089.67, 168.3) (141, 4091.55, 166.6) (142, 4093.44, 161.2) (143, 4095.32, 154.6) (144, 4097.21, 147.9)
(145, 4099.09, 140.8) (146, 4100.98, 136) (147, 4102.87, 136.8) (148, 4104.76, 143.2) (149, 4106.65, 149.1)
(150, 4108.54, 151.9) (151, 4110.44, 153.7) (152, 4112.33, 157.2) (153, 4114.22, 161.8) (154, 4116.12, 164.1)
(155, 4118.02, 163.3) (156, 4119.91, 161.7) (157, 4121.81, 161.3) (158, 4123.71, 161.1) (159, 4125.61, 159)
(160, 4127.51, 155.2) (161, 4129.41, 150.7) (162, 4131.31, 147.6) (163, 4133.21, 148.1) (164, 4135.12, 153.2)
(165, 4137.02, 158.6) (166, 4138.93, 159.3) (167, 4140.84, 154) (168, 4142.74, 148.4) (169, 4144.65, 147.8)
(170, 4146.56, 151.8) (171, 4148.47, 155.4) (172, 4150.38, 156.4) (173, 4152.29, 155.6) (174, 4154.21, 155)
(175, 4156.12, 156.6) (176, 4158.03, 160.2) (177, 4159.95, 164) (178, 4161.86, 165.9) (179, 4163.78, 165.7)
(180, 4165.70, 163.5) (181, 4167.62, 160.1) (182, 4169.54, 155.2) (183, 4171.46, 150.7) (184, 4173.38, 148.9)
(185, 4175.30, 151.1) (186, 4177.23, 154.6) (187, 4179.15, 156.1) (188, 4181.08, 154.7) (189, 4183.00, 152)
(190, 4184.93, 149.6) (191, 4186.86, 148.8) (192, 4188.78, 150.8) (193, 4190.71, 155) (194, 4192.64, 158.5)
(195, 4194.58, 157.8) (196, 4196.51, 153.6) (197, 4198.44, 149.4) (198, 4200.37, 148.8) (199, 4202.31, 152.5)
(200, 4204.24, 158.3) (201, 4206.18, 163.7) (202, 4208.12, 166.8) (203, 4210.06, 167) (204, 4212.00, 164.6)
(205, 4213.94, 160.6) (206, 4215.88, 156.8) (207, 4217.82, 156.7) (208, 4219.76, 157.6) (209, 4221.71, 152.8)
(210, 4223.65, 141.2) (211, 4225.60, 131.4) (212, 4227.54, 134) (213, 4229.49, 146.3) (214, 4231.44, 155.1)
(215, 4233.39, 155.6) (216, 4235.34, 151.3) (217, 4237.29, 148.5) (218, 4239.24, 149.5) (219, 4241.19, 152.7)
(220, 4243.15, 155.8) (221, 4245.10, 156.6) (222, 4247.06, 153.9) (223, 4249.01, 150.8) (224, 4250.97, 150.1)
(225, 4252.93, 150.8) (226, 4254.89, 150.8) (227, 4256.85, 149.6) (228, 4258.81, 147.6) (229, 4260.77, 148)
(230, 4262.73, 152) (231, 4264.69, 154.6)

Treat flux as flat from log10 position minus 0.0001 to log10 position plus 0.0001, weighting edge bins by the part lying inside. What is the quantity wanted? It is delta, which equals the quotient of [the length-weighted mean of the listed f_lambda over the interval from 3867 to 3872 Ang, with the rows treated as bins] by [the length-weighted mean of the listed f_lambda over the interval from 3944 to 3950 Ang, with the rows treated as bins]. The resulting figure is 1.0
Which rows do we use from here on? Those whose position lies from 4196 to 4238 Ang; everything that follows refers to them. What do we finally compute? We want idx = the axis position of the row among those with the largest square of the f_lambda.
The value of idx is 4210.06 Ang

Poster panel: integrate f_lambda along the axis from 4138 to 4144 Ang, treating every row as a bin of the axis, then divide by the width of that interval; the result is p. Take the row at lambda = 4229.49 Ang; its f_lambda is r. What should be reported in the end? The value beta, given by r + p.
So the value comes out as 300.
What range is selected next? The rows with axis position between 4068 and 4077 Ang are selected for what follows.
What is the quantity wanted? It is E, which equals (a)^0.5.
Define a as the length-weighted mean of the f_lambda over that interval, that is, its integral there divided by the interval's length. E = 11.9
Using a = 142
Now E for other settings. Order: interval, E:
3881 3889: 9.3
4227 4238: 12.2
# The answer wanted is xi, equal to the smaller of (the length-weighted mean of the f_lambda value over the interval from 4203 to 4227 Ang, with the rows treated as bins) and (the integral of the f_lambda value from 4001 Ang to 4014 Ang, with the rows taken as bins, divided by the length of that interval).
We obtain 139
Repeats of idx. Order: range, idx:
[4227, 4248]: 4245.10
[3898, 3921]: 3911.00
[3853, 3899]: 3896.62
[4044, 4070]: 4052.17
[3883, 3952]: 3911.00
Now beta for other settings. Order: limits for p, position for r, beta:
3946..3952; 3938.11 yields 162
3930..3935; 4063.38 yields 174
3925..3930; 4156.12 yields 222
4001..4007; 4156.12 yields 295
